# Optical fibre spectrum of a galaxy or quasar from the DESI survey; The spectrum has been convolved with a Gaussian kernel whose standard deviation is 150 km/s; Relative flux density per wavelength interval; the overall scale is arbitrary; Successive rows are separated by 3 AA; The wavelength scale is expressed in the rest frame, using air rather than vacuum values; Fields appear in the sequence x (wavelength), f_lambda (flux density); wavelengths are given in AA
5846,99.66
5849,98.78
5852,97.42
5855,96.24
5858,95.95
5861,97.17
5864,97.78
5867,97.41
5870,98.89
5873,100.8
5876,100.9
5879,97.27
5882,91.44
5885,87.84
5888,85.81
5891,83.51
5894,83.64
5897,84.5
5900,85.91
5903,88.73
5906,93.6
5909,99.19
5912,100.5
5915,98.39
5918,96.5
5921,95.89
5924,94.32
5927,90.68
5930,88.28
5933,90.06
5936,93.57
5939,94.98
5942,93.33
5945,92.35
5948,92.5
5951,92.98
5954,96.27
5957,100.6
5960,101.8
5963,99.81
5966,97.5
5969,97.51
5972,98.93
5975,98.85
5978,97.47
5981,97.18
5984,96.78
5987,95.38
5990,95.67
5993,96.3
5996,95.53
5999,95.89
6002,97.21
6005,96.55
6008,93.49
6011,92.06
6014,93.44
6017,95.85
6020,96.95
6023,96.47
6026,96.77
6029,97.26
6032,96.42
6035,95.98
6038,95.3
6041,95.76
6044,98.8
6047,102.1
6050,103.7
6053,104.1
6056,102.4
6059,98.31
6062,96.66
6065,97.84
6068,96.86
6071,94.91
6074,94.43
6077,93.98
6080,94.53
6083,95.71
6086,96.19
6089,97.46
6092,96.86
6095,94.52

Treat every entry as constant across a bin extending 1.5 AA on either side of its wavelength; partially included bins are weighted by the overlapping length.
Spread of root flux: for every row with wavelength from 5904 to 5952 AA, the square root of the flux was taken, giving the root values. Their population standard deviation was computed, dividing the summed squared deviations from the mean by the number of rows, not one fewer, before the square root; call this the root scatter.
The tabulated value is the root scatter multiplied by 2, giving 0.33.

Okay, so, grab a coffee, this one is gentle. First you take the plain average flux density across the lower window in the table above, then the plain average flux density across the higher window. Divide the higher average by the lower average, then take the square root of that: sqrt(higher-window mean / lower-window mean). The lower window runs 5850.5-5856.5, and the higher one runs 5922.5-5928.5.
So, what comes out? 0.98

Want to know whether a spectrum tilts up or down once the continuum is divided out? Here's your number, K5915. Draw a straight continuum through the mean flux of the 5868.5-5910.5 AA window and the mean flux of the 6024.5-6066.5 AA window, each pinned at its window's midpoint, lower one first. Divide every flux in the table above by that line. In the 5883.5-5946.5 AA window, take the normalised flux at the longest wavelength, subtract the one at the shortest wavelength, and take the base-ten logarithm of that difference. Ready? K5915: -1.70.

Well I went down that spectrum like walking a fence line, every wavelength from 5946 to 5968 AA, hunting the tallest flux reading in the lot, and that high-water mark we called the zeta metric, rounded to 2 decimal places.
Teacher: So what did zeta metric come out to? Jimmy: 101.80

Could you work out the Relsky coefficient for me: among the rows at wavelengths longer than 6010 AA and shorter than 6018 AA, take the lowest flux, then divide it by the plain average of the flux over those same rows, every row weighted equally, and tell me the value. 0.982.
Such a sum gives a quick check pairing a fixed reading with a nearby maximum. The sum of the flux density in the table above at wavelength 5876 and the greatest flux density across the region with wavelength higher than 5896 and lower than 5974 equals 202.7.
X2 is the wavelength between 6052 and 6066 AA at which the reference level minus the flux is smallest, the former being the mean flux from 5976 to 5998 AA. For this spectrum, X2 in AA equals 6053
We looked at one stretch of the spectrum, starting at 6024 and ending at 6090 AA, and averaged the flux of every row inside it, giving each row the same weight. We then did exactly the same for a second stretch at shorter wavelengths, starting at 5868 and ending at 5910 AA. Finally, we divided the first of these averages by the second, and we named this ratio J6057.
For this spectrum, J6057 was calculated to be 1.065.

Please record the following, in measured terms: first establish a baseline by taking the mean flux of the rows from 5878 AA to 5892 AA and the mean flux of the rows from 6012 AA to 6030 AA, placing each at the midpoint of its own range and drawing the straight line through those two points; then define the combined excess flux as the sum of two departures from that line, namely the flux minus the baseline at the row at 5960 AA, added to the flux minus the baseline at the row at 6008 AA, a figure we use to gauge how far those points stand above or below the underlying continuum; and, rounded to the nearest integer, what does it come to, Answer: 7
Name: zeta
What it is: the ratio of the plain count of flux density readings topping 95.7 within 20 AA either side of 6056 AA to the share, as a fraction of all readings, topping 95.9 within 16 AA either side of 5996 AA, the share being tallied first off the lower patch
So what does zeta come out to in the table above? 22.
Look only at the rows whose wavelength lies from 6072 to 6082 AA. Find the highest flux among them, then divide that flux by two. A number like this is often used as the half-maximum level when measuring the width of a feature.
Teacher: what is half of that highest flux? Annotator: 47.3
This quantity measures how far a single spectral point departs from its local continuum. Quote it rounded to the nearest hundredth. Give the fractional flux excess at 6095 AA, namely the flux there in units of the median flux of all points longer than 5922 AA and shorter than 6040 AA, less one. -0.02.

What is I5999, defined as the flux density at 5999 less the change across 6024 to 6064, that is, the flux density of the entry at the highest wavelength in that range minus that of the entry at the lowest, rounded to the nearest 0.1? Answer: 96.0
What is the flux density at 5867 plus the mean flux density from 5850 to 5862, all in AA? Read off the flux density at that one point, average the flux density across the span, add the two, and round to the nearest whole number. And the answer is 194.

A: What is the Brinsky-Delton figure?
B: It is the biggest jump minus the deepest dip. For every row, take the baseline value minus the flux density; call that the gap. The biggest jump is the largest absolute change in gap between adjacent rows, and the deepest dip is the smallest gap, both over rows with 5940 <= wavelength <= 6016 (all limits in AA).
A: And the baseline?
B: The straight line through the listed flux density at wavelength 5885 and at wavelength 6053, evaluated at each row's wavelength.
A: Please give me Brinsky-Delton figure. 10.7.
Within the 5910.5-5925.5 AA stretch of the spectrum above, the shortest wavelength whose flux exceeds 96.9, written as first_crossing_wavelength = 5912 AA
